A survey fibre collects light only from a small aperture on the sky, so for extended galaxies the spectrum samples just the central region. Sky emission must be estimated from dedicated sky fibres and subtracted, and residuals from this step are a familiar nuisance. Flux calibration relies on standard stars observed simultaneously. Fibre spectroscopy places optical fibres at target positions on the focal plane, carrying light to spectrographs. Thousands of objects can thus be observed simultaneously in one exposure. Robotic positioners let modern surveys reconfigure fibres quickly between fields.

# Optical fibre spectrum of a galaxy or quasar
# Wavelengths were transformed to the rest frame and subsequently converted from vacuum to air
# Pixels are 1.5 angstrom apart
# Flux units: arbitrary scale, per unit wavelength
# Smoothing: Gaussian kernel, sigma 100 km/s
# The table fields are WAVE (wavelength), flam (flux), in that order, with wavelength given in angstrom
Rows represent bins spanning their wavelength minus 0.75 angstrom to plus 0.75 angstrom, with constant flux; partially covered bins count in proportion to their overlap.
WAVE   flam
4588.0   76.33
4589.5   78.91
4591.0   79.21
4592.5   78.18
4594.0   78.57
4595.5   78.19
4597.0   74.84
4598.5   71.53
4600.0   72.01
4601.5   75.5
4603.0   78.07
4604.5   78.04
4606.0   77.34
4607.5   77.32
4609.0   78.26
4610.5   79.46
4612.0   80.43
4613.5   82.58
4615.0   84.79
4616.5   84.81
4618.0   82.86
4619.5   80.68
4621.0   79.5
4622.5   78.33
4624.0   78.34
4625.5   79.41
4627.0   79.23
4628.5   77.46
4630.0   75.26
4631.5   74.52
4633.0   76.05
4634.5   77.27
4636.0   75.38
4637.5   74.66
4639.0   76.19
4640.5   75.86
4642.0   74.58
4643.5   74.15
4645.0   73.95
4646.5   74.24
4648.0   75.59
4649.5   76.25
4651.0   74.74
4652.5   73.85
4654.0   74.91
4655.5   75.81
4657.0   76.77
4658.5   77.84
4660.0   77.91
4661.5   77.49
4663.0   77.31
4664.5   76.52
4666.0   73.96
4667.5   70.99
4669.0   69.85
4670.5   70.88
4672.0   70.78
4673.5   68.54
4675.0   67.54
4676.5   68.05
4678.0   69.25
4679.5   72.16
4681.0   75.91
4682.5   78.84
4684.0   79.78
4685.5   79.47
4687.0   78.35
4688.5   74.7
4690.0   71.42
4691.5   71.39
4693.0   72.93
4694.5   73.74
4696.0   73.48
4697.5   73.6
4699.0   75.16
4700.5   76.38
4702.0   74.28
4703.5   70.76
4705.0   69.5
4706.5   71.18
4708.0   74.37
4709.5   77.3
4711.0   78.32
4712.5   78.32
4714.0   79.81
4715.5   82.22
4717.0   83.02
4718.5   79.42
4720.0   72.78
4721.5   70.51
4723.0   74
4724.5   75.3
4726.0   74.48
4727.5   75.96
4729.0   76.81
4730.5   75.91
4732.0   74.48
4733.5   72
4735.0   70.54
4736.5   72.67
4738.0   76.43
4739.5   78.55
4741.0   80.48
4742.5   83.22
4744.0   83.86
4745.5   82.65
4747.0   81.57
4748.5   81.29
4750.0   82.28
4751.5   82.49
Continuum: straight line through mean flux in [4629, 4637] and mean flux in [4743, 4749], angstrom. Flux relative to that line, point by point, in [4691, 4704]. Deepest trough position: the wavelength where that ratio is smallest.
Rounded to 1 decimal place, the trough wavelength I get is 4703.5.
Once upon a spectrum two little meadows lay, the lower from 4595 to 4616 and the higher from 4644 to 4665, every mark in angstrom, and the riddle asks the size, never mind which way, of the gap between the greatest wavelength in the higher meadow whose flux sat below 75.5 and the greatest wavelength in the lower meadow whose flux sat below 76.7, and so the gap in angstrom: 52.5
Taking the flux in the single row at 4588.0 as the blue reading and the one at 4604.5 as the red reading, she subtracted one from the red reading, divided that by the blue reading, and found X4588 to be 1.01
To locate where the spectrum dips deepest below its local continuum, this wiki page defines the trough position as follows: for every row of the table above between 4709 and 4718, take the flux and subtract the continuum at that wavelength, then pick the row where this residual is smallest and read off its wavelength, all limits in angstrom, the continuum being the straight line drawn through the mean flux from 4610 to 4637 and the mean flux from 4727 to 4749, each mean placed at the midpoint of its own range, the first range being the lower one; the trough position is 4709.5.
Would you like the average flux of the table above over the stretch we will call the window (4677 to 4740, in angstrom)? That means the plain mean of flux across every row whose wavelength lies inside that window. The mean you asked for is 75.1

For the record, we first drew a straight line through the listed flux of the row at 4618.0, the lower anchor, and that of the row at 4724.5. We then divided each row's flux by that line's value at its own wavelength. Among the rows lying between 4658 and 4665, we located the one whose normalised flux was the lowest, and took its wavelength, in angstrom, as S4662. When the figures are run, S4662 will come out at 4664.5 angstrom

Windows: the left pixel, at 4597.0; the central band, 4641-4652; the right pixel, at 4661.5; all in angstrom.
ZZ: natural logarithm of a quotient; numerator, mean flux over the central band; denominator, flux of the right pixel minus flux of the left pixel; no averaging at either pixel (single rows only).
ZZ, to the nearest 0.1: 3.3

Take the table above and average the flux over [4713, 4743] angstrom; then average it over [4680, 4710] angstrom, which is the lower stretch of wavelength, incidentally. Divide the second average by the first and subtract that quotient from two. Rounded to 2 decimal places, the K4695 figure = 1.02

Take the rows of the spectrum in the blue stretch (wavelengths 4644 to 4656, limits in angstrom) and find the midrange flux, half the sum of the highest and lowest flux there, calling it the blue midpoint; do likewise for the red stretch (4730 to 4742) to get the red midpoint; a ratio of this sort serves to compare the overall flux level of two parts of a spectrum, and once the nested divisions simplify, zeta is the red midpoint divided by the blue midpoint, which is 1.01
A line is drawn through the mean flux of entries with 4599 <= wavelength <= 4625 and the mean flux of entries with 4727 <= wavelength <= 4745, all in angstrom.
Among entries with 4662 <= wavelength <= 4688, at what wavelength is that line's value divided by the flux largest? 4675.0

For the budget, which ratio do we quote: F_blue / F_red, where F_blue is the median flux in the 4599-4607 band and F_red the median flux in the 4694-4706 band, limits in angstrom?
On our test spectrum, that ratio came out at 1.05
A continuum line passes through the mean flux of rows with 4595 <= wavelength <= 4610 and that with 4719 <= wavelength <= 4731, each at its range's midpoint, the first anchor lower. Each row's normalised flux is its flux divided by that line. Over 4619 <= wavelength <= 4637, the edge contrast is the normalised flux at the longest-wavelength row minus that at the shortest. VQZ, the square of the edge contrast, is 0.0045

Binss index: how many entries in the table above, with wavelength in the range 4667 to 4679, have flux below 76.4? 8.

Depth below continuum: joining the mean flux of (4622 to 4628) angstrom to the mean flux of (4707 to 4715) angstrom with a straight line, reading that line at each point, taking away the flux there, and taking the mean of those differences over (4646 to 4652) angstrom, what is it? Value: 3.3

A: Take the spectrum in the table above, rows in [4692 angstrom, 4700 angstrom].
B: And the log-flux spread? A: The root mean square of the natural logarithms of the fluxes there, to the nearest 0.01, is 4.30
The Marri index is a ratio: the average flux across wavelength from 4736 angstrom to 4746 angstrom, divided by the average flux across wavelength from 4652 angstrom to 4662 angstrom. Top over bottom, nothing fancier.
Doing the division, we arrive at 1.04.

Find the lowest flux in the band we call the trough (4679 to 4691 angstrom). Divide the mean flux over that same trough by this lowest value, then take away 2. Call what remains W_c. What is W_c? -0.931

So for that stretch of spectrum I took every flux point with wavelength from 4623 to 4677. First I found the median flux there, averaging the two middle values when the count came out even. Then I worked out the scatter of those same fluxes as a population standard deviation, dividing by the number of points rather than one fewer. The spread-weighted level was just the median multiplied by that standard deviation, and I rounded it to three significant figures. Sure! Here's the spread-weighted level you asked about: 227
